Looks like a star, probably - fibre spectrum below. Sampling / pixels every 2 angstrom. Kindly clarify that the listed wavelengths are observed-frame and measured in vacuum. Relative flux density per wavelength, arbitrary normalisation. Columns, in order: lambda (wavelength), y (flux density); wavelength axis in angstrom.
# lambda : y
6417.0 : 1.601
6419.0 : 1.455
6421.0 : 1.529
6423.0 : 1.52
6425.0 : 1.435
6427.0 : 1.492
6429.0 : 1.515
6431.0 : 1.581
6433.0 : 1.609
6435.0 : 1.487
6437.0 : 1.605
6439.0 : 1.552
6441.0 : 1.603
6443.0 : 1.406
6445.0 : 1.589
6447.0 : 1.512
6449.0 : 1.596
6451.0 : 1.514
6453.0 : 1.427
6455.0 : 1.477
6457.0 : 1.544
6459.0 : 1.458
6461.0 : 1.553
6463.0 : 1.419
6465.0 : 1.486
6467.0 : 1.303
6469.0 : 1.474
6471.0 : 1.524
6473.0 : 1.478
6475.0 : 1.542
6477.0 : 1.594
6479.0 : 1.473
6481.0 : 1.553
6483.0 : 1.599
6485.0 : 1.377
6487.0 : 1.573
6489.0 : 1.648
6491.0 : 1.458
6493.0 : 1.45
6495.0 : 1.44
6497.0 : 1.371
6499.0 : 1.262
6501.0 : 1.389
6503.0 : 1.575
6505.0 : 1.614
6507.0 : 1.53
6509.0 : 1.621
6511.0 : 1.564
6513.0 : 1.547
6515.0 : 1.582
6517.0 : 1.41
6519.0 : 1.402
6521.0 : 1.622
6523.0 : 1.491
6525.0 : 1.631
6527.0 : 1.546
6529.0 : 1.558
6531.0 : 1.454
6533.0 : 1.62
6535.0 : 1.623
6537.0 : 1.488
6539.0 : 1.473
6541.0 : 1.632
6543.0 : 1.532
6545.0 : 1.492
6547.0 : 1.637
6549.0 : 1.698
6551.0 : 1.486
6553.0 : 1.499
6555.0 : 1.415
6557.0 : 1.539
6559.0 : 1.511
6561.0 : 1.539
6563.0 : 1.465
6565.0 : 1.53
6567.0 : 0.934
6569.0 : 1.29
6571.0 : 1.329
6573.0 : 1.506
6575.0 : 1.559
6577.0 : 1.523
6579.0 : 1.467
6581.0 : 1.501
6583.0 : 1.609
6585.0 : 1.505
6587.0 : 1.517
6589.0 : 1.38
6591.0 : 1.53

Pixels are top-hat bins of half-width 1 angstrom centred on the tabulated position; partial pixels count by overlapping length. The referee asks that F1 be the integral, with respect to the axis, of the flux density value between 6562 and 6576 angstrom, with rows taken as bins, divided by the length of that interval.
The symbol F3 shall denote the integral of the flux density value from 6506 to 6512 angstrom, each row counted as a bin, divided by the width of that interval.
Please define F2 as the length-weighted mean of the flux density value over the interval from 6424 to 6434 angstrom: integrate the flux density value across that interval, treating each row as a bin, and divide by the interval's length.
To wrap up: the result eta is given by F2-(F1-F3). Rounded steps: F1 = 1.37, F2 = 1.53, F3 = 1.57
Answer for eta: 1.72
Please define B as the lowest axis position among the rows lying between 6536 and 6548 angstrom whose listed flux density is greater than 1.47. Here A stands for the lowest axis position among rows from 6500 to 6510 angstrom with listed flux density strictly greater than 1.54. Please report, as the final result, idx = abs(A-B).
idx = 34 angstrom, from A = 6503.0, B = 6537.0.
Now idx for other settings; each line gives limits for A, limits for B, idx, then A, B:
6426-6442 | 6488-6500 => 58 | 6431.0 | 6489.0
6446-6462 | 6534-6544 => 86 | 6449.0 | 6535.0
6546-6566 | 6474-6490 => 72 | 6547.0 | 6475.0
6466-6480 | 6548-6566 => 74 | 6475.0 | 6549.0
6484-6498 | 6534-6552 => 48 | 6487.0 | 6535.0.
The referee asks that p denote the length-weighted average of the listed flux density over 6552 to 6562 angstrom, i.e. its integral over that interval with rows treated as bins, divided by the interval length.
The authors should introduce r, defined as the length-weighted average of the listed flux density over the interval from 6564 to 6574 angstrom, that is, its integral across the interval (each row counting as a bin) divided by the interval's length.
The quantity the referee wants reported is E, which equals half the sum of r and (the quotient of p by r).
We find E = 1.23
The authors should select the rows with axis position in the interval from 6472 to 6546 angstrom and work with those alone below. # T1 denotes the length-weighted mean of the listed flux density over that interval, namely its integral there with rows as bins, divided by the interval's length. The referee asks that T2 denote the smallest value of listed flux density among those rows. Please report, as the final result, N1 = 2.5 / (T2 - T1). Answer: -10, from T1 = 1.52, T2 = 1.262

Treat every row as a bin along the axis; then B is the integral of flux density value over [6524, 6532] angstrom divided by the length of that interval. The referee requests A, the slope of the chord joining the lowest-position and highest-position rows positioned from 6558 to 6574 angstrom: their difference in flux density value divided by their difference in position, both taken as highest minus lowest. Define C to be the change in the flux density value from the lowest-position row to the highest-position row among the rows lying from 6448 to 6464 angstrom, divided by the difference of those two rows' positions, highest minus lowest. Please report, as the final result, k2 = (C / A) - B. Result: 33.9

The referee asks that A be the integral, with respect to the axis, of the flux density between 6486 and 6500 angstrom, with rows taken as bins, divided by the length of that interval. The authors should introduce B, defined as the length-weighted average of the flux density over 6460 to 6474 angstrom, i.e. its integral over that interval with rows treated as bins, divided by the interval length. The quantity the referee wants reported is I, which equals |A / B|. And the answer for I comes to 1.00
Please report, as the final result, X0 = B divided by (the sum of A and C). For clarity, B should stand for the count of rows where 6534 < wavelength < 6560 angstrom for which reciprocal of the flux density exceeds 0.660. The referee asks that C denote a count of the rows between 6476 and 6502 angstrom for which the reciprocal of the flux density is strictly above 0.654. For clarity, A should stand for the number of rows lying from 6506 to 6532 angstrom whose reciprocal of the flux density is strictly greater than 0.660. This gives 0.583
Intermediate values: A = 4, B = 7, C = 8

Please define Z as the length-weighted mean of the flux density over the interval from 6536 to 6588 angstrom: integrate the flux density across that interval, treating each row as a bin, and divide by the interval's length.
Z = 1.49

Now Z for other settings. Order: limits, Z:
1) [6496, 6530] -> 1.51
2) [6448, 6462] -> 1.51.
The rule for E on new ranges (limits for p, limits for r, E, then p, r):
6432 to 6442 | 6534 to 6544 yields 1.28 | 1.57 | 1.55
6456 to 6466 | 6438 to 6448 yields 1.25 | 1.49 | 1.53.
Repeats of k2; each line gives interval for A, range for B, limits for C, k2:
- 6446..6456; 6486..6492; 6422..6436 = -0.9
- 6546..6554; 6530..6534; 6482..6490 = -1.9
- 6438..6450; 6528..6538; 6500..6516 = 1.6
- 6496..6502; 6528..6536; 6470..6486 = -3.9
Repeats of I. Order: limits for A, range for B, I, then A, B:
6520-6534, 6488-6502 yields 1.09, 1.56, 1.43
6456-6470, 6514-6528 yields 0.96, 1.46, 1.53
